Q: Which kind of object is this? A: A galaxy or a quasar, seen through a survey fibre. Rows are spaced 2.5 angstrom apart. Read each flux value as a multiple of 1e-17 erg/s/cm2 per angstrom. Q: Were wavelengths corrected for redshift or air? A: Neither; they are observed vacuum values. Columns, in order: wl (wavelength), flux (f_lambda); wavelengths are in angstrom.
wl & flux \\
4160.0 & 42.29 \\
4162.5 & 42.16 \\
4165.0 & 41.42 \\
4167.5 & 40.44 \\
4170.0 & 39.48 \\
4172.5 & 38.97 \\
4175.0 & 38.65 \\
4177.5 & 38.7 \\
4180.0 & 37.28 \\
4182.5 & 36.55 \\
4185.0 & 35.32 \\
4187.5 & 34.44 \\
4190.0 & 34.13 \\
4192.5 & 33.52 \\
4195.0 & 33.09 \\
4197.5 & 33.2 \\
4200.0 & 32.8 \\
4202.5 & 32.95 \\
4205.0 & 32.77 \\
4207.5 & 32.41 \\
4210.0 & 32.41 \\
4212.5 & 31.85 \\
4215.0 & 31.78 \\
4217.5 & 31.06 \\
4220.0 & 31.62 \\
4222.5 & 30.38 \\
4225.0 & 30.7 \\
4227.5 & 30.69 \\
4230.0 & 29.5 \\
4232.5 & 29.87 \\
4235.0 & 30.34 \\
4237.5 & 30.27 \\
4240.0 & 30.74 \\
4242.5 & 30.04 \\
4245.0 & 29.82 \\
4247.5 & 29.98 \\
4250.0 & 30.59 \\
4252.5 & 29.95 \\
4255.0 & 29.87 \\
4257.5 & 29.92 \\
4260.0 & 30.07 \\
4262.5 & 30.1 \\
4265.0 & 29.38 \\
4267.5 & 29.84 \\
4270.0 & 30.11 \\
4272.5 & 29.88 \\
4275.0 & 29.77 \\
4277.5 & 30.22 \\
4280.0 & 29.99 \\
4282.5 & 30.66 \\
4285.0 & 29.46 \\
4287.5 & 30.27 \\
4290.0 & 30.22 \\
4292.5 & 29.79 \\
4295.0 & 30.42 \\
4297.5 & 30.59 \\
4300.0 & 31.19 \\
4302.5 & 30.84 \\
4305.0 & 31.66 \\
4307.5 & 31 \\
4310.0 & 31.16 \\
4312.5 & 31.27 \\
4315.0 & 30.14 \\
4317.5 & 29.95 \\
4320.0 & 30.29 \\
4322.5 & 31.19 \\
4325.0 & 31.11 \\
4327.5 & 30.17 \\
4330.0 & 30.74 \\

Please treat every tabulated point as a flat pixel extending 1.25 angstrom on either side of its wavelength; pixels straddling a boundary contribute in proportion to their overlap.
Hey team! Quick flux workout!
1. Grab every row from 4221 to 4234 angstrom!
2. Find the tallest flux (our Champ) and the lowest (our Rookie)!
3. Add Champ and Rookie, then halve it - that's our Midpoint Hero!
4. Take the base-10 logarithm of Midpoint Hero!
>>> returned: 1.479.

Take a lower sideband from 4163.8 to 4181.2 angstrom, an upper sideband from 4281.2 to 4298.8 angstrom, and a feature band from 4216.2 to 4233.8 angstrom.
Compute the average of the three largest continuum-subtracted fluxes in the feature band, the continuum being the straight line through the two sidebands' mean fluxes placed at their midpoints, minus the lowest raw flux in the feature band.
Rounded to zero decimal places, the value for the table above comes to -34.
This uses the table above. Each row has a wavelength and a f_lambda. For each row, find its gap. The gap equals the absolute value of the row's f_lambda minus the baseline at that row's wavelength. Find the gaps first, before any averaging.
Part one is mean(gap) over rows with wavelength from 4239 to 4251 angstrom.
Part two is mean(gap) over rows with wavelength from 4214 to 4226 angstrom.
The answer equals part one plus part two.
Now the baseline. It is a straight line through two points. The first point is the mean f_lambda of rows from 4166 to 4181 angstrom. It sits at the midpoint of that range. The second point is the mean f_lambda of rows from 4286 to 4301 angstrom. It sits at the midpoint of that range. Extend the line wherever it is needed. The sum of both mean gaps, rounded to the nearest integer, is 8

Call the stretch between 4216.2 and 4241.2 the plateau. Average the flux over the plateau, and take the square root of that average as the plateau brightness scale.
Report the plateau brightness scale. 5.52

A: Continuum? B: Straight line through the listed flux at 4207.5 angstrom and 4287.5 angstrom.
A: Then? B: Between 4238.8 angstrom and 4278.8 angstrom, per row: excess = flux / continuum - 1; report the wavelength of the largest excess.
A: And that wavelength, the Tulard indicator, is 4277.5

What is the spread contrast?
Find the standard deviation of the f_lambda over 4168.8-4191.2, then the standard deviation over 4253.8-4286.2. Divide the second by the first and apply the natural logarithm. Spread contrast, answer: -1.8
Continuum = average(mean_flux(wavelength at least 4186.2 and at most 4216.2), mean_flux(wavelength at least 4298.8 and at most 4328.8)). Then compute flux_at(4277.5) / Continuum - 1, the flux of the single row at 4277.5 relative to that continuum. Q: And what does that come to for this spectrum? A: -0.052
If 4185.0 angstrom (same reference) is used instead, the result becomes 0.108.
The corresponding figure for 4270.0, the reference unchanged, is -0.056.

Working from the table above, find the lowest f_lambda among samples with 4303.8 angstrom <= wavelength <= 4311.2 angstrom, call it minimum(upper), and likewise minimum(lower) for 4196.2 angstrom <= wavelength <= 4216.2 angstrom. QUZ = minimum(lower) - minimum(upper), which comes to 1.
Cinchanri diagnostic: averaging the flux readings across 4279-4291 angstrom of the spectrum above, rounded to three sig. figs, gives 30.1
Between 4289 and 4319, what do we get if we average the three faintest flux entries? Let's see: 29.96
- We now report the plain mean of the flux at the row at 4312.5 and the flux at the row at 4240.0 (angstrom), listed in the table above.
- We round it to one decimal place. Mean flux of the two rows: 31.0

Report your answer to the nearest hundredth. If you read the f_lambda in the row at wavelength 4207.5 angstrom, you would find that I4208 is 32.41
